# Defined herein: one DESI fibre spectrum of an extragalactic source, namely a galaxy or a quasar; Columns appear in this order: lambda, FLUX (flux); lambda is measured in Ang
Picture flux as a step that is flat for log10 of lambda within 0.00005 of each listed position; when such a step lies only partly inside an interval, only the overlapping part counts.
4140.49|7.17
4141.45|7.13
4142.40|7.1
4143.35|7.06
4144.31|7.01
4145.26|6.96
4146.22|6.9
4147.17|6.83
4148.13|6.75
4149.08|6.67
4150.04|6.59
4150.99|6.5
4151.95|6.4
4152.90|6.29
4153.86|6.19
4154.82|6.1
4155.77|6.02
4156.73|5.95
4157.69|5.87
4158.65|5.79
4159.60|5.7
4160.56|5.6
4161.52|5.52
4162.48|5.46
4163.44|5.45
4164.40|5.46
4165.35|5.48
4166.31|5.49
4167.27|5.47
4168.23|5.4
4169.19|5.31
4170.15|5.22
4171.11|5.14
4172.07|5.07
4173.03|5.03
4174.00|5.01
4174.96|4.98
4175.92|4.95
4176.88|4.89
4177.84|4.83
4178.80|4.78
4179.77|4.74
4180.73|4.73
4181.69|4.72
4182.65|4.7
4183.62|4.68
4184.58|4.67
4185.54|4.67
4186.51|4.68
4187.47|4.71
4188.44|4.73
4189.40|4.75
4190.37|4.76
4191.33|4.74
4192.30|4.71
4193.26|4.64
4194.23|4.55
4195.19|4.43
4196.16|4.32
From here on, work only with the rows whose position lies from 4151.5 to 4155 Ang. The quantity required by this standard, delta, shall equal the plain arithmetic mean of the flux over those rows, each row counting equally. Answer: 6.2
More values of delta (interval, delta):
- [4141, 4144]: 7.1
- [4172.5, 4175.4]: 5.0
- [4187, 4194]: 4.7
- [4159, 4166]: 5.5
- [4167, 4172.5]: 5.3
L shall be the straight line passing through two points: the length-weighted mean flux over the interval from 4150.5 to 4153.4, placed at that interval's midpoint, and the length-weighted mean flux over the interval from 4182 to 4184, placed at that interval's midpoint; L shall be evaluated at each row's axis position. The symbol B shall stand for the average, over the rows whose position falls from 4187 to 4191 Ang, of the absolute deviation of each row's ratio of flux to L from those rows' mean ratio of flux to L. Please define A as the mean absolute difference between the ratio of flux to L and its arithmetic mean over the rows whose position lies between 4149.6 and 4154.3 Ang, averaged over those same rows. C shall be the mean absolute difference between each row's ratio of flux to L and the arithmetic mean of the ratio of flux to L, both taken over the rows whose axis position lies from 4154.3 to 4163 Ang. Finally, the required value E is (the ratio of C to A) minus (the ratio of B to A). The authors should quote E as -0.6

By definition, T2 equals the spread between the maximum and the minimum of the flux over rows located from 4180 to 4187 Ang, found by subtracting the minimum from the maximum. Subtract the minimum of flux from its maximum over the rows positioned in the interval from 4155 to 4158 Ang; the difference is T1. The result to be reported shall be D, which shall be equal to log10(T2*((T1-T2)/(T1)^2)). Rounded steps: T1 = 0.15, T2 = 0.06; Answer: -0.62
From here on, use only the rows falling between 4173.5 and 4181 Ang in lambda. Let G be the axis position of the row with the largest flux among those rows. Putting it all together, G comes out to 4174.00 Ang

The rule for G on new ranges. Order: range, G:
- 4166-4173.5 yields 4166.31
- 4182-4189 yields 4188.44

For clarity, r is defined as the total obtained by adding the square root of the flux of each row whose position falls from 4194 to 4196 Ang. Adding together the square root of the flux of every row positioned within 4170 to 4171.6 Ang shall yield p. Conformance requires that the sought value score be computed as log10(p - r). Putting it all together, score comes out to -0.5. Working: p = 4.55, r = 4.24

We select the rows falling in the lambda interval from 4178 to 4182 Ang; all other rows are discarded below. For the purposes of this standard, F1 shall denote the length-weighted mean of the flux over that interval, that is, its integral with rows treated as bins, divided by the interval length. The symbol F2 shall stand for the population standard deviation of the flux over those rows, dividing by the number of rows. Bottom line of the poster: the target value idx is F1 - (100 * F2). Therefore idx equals 2.5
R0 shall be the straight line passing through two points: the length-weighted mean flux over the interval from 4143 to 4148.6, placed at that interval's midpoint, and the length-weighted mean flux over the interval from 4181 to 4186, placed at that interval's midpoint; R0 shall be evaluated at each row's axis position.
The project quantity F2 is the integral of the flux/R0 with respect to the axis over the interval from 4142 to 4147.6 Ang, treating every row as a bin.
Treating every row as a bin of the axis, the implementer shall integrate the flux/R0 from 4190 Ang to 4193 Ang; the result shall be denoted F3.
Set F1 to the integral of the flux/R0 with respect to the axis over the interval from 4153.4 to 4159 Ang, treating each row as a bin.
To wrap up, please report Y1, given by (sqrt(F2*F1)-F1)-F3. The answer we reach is -3.2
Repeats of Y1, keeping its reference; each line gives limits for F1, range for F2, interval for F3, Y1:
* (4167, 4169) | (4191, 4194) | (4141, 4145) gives -3.4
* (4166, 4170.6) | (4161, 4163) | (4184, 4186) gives -3.6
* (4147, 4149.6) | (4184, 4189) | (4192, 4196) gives -3.4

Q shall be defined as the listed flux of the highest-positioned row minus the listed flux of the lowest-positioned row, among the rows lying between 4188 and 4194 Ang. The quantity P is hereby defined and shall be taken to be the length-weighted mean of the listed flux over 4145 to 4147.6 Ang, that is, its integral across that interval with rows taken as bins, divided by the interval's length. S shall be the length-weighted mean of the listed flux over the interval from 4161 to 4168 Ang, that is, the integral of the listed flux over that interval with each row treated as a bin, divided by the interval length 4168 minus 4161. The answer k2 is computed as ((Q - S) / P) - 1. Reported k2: -1.81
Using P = 6.9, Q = -0.1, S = 5.47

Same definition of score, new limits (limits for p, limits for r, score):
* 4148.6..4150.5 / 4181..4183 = -0.1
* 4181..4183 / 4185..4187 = -1.8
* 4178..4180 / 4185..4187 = -1.4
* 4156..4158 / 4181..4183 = -0.3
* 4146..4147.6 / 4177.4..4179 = -0.1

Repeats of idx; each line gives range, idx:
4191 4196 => -6.7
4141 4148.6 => -5.5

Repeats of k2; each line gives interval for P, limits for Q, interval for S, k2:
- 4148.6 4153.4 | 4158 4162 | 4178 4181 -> -1.77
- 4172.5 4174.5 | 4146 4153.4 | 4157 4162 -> -2.26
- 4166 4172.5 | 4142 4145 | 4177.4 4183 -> -1.91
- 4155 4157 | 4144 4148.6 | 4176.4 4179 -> -1.85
